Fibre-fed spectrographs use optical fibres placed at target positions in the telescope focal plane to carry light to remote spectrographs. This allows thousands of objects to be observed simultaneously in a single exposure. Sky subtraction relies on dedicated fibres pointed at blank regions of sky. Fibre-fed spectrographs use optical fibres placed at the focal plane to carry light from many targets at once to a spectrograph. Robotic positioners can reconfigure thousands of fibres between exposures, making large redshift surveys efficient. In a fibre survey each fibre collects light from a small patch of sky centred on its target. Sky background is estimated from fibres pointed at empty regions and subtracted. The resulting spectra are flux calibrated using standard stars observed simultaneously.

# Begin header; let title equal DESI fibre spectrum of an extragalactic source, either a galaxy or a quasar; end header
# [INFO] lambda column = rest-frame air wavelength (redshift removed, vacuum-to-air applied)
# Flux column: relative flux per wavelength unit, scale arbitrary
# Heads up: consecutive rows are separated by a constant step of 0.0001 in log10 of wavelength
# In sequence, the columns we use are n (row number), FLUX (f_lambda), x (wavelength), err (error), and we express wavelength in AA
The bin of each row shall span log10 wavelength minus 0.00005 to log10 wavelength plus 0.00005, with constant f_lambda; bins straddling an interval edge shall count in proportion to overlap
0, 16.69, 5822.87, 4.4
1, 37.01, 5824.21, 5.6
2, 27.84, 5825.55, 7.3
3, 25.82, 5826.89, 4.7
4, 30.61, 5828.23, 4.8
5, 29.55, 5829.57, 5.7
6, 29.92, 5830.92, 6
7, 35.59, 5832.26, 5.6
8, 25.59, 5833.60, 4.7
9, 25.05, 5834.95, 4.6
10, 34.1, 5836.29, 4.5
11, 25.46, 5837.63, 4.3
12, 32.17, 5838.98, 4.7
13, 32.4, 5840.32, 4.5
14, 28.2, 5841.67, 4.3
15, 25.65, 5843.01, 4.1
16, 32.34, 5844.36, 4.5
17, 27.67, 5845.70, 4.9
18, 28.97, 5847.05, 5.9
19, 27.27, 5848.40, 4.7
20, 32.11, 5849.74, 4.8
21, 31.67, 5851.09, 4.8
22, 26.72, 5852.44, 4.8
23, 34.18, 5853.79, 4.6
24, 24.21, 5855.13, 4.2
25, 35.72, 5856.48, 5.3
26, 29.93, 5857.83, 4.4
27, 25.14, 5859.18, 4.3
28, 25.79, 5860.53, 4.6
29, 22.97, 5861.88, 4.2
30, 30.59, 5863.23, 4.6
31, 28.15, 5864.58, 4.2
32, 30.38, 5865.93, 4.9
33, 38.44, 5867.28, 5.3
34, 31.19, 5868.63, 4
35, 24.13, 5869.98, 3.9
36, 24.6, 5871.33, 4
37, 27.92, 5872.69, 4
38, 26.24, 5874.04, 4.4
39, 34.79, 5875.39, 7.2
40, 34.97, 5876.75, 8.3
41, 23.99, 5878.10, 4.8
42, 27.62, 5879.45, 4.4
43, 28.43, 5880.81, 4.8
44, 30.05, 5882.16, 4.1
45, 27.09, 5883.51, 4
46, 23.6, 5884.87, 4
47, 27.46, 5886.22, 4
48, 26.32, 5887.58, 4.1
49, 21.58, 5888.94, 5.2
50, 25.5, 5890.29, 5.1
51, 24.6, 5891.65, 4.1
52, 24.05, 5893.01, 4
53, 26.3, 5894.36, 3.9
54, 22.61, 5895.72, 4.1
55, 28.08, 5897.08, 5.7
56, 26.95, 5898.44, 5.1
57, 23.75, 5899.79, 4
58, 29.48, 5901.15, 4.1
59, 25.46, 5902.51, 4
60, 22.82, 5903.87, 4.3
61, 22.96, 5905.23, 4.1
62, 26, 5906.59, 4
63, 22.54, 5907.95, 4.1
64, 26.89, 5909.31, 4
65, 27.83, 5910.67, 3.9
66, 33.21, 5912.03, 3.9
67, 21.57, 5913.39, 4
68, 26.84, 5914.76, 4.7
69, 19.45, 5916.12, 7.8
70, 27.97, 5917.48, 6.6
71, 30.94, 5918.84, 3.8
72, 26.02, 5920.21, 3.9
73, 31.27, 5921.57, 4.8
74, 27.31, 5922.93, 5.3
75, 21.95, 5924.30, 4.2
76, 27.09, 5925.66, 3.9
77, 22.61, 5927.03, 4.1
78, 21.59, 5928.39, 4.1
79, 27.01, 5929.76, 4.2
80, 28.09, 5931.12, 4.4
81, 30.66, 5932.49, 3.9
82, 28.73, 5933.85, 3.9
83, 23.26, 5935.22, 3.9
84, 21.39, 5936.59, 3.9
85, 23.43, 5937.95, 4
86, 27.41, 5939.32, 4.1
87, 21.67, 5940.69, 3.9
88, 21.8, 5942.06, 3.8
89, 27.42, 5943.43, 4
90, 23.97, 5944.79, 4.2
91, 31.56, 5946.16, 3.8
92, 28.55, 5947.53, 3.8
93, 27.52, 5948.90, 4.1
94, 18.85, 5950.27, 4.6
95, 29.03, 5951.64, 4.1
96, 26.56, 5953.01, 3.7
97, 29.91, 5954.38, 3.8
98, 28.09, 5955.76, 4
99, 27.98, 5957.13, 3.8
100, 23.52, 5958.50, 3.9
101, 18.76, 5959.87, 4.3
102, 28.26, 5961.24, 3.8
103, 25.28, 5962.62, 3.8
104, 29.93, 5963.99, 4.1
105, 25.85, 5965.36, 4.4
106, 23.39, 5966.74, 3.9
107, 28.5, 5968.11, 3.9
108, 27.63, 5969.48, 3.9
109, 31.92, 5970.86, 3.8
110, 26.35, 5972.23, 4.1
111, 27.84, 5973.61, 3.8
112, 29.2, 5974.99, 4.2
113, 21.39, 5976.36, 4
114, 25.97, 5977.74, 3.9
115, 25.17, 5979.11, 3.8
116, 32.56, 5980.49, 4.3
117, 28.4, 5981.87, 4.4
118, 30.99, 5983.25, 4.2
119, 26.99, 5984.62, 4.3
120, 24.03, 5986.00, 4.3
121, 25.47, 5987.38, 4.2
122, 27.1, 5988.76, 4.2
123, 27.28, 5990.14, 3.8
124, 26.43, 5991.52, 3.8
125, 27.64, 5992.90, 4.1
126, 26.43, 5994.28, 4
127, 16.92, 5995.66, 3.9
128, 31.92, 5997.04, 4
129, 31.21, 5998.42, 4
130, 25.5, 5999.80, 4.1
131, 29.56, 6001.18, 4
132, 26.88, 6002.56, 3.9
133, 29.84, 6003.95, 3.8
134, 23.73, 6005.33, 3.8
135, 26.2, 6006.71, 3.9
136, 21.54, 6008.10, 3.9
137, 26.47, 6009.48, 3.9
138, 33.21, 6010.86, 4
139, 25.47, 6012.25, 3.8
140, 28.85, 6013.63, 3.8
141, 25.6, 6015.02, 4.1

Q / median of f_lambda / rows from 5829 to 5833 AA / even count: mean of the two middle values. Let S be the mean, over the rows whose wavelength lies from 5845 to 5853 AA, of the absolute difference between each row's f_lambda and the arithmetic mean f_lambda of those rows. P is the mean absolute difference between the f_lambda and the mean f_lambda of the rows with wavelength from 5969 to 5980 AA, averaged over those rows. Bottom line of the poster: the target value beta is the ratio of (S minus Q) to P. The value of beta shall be -12.7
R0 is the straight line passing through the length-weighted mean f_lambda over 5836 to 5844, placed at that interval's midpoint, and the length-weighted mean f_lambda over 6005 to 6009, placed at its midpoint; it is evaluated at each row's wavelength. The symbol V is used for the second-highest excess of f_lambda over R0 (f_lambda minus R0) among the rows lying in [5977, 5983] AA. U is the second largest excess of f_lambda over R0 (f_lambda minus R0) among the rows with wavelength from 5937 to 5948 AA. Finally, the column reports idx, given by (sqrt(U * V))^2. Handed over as 9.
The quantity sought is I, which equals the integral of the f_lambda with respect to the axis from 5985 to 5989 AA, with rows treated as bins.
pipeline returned 102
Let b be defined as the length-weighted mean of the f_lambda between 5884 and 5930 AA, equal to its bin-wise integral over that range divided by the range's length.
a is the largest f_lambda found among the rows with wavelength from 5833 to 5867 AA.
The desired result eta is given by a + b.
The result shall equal 61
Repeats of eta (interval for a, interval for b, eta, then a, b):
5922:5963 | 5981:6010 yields 58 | 31.56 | 26.7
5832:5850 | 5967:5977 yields 63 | 35.59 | 27.4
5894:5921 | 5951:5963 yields 60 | 33.21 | 26.4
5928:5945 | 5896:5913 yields 57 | 30.66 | 26.2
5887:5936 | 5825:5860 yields 63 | 33.21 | 29.4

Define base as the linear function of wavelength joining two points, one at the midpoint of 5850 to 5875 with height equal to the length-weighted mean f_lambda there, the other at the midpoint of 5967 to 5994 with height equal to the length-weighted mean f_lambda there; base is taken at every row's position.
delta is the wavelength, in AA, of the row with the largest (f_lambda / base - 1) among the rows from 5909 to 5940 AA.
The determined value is 5912.03 AA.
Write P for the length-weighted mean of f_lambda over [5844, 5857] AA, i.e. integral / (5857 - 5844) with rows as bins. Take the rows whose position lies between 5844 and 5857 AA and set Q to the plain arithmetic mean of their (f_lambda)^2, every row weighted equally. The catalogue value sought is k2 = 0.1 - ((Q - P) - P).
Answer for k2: -857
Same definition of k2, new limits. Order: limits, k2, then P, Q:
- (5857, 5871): -783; 28.7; 840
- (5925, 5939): -603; 25.4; 654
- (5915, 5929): -620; 25.7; 671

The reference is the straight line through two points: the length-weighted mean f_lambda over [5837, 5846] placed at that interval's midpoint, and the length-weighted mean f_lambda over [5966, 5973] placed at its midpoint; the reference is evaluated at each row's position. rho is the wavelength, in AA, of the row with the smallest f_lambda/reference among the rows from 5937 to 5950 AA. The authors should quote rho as 5940.69 AA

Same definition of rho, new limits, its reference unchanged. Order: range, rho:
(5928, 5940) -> 5936.59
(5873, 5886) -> 5884.87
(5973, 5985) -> 5976.36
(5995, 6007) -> 5995.66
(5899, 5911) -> 5907.95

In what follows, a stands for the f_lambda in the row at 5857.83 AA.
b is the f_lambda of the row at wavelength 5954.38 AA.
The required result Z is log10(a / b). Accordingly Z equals 0.00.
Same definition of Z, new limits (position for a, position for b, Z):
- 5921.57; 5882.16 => 0.02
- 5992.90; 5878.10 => 0.06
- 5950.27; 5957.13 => -0.17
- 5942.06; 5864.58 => -0.11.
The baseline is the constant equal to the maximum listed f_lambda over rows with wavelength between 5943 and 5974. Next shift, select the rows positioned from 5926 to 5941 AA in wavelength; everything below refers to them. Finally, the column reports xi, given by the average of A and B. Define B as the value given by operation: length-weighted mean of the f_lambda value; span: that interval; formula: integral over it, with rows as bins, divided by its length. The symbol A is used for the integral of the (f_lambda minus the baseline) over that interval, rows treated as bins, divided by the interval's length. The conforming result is 9.2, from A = -6.7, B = 25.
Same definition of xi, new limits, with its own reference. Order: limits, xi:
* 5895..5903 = 10.1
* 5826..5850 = 13.3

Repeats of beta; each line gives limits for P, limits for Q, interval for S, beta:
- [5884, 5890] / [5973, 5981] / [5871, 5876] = -11.0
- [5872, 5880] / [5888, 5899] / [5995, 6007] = -5.8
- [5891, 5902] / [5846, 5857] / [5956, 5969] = -14.0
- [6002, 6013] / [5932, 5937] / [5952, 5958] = -10.1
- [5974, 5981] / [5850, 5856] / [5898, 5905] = -8.4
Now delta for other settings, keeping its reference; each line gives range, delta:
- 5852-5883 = 5867.28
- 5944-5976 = 5970.86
